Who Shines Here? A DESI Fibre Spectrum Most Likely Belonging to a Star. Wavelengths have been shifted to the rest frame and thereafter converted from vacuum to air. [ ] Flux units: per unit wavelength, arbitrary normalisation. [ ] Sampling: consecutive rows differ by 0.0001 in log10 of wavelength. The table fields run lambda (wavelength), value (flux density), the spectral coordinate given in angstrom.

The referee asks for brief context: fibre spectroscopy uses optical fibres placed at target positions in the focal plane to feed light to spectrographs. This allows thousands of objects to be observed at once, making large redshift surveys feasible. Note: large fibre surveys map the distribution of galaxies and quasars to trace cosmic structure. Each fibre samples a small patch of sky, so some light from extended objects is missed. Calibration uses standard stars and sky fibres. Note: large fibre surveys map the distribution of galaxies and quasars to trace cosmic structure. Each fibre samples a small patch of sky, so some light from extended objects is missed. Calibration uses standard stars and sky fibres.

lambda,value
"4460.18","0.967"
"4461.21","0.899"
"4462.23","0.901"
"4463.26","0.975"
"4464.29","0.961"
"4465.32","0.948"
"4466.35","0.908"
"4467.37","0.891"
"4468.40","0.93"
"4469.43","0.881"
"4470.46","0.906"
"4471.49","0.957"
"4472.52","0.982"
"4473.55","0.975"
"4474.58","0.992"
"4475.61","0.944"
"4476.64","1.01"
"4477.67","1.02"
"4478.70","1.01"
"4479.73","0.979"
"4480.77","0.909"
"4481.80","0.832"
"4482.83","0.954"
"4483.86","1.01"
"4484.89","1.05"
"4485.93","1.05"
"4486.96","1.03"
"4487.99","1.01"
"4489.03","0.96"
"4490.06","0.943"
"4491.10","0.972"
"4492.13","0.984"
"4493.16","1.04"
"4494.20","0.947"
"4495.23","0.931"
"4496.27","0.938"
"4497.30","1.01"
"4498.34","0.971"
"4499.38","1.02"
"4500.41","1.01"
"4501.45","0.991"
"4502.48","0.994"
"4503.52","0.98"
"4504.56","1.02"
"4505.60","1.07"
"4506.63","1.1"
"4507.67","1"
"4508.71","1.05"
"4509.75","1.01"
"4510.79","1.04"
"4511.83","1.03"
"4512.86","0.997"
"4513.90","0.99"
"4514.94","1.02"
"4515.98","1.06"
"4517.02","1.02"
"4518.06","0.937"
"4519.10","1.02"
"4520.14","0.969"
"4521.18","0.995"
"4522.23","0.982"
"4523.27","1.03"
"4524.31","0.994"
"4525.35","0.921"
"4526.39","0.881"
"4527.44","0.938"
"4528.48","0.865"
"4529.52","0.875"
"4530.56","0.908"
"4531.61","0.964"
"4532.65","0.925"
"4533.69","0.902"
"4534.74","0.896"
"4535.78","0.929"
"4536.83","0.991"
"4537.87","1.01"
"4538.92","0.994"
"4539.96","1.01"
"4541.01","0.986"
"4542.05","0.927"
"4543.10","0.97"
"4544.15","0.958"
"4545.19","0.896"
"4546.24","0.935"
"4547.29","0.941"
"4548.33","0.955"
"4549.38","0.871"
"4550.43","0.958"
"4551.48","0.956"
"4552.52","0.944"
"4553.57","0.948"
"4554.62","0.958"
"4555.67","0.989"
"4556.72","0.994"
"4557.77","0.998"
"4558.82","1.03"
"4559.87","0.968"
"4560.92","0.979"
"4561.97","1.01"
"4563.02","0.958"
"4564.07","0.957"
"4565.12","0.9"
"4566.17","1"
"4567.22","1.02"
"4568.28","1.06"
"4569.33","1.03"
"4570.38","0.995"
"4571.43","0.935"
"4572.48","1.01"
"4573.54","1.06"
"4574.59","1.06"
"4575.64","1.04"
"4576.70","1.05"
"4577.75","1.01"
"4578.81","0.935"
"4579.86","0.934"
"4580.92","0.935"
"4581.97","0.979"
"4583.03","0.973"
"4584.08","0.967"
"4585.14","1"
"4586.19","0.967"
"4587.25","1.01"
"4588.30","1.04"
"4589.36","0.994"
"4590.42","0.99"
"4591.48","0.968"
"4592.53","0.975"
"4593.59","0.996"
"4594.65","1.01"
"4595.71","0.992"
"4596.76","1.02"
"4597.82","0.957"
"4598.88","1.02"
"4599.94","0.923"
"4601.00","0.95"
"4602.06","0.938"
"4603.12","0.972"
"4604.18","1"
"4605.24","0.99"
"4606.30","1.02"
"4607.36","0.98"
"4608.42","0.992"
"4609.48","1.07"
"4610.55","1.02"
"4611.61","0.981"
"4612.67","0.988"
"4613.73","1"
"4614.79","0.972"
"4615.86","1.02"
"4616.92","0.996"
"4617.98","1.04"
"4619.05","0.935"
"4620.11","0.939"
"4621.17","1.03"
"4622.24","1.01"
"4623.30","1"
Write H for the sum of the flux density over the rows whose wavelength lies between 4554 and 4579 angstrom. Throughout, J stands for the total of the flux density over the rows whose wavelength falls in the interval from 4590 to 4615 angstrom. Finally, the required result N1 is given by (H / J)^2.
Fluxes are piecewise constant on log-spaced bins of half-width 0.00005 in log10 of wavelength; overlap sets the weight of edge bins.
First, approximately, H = 23.9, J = 23.7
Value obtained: 1.02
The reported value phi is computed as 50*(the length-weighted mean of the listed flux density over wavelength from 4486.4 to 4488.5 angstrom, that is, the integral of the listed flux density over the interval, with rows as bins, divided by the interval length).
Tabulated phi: 51.2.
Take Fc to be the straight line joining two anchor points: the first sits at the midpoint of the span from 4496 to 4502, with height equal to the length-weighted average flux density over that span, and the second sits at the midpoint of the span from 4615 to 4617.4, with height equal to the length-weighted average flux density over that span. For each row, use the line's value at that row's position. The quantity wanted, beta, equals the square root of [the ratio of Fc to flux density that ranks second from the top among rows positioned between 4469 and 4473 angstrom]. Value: 1.05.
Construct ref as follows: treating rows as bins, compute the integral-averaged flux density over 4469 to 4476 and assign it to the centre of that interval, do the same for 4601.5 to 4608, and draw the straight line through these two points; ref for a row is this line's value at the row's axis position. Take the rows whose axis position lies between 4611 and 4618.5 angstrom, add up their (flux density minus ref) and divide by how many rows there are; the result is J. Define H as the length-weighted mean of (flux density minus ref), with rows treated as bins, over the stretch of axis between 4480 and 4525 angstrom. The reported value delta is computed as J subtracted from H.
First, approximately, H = 0.04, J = 0.013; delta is 0.027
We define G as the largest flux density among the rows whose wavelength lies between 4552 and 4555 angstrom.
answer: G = 0.958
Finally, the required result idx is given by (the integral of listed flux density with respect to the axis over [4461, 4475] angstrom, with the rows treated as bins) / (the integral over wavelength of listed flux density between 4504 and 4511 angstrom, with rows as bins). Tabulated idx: 1.8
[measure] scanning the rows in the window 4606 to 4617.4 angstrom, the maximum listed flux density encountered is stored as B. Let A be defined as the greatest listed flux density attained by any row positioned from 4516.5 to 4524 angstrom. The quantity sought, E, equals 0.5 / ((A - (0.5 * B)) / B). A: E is 1.08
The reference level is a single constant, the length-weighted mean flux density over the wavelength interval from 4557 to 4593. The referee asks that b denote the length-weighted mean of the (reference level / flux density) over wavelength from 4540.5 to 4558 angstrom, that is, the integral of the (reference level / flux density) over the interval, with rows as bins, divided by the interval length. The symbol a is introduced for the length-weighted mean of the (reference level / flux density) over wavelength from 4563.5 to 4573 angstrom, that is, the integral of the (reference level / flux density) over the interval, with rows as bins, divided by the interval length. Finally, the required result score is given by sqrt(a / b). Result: 0.98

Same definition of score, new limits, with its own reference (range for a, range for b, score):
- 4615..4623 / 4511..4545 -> 0.98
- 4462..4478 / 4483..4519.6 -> 1.03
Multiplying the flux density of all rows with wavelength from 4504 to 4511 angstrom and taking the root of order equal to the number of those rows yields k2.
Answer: 1.04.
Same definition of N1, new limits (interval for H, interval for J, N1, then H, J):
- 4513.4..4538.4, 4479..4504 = 0.96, 23.0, 23.5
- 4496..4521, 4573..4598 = 1.03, 24.2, 23.9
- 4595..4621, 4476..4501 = 1.01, 23.7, 23.6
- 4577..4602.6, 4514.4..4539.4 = 1.04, 23.5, 23.0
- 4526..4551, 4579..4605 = 0.91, 22.5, 23.5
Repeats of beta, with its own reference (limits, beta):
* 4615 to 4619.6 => 1.00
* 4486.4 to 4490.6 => 1.02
